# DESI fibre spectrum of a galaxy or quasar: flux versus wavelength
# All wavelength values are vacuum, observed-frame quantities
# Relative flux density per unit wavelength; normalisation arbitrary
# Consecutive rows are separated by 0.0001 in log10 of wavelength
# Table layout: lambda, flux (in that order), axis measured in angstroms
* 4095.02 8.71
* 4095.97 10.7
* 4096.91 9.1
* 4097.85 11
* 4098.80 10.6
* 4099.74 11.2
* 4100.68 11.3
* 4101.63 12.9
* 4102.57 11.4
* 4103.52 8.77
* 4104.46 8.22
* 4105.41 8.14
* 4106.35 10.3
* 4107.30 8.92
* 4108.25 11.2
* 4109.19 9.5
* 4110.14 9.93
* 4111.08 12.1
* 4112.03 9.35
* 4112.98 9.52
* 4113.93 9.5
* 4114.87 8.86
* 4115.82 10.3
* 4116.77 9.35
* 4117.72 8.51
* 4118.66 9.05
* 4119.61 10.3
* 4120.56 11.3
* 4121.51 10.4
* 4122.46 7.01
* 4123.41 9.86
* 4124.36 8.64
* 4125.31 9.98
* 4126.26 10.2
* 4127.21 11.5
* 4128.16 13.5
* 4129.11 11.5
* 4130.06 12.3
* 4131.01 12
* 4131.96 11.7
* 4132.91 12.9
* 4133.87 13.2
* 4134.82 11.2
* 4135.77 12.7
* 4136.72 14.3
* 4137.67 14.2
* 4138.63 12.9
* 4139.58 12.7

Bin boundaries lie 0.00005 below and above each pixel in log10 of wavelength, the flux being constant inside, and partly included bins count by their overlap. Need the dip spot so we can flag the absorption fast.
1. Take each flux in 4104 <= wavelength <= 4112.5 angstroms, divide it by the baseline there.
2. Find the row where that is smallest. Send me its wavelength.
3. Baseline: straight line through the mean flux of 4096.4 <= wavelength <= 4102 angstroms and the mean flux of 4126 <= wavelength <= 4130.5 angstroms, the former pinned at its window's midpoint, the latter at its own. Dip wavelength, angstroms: 4105.41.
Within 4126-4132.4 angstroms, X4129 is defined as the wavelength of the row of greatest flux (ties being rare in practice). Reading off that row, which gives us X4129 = 4128.16 angstroms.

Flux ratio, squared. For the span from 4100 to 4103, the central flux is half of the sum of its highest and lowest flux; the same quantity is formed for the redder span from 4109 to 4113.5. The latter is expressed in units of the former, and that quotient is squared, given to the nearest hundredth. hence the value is 0.79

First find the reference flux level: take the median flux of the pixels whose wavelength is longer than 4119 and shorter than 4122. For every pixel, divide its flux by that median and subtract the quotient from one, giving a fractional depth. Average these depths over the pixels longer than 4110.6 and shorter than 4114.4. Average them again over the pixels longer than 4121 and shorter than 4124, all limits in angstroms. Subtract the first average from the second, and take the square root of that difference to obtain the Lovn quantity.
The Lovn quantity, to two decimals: 0.31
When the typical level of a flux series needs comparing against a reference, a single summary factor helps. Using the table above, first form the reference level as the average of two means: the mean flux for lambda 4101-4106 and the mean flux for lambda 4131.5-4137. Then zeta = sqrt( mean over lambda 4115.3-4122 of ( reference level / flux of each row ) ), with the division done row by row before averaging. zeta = 1.07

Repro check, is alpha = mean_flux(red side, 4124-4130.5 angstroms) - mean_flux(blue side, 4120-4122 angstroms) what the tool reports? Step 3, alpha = 0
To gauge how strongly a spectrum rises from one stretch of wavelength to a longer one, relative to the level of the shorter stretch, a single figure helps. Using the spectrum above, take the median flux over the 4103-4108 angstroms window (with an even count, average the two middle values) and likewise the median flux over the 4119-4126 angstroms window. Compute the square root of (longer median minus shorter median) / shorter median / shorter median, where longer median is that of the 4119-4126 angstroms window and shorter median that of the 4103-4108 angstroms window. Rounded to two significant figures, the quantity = 0.13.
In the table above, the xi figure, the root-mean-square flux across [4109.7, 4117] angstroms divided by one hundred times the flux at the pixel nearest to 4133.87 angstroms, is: 0.0075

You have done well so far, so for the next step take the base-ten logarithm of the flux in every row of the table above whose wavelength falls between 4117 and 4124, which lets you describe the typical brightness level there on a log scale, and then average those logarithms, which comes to 0.97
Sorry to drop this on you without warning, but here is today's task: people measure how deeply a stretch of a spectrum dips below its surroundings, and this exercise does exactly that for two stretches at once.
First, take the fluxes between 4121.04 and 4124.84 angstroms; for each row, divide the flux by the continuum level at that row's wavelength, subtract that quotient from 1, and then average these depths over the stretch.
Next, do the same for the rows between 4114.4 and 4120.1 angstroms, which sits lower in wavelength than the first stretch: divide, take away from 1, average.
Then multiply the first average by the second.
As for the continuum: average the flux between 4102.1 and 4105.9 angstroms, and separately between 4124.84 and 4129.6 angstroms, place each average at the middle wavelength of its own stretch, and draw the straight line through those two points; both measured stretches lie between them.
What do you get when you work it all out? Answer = 0.017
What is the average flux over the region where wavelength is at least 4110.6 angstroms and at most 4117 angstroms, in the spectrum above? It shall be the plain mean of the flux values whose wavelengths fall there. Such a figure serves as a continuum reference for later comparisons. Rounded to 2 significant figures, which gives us 9.9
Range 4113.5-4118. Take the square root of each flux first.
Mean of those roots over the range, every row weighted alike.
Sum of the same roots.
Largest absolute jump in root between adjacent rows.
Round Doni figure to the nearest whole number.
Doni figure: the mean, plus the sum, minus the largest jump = 18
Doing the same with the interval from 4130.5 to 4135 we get 21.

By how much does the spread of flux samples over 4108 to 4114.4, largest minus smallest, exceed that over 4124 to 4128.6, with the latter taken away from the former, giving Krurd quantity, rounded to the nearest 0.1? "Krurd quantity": -2.1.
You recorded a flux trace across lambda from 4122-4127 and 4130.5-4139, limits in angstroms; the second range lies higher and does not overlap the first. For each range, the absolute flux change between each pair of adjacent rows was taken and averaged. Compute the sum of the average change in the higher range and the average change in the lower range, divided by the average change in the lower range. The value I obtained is 1.74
